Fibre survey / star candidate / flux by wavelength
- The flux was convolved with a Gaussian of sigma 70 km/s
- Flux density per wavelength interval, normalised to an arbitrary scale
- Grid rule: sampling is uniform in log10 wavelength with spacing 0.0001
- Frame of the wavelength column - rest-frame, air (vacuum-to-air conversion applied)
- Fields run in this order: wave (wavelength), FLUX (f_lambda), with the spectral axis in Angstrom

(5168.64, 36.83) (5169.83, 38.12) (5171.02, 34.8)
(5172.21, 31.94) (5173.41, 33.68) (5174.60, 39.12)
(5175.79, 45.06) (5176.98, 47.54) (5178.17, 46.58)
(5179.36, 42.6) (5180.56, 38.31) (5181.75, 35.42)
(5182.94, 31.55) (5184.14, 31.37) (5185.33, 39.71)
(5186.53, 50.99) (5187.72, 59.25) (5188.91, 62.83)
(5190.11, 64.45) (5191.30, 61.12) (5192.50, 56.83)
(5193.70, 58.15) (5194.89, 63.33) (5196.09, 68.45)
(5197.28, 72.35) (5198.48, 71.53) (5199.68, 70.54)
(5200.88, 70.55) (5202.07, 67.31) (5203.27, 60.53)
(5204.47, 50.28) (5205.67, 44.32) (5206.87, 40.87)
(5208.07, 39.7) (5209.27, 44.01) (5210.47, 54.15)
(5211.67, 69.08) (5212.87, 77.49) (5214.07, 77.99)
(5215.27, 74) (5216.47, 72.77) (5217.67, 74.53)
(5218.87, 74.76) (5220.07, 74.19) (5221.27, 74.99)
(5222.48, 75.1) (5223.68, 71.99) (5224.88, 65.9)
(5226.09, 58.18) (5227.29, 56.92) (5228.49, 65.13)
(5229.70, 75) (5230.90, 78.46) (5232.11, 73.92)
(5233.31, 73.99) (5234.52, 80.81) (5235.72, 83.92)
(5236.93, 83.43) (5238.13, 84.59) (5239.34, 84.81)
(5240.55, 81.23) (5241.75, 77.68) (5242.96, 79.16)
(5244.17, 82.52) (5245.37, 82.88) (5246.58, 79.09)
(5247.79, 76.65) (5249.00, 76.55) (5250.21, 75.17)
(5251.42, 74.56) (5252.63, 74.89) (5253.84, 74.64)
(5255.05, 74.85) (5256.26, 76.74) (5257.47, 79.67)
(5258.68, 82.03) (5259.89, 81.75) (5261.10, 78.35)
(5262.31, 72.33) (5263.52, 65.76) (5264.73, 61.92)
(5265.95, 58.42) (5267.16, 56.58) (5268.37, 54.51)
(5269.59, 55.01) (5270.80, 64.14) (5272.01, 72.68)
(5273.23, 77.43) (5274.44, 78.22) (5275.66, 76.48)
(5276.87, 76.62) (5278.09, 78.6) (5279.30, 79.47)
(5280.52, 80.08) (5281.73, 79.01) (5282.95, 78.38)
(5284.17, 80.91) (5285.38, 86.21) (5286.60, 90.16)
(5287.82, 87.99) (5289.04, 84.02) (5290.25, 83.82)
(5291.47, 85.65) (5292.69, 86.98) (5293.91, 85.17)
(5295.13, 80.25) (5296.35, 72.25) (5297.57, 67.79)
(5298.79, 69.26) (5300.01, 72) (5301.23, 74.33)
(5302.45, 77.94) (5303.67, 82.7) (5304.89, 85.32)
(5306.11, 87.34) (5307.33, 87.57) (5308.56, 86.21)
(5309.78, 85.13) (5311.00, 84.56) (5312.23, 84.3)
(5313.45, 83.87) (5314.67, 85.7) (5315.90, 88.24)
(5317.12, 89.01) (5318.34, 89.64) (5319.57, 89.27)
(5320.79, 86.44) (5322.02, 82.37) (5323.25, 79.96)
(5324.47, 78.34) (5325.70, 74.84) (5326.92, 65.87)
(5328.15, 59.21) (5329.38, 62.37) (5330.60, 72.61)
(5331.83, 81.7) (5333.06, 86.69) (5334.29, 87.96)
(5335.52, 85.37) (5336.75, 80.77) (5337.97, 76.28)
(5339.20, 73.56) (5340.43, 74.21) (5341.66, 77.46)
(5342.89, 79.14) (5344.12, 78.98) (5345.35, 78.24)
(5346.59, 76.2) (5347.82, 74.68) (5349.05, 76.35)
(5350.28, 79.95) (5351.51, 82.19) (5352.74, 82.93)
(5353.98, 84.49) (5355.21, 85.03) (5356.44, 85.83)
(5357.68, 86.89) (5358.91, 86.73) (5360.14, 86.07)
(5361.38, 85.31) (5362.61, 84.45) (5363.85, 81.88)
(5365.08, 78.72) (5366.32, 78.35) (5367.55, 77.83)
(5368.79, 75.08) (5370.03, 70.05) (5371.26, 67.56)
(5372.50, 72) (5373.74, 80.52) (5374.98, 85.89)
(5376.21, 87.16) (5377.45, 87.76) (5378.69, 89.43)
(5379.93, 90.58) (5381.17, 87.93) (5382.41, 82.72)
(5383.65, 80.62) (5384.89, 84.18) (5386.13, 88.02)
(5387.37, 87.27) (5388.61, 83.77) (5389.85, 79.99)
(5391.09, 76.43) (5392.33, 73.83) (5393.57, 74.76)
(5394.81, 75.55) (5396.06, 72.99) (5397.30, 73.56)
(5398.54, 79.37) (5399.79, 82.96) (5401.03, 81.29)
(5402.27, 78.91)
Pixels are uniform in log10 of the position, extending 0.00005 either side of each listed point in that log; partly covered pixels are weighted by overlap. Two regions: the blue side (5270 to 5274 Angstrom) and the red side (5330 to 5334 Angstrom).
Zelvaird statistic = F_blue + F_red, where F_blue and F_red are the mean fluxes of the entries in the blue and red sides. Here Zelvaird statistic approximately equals 152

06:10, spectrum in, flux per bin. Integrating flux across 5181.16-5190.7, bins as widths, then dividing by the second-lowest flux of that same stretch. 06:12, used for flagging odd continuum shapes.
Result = 14.2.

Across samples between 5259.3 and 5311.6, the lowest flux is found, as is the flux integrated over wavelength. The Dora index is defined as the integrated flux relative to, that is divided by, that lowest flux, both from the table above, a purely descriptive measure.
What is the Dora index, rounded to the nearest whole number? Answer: 74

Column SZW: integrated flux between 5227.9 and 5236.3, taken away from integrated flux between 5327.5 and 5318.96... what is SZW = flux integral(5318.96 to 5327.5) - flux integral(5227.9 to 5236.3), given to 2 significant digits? 43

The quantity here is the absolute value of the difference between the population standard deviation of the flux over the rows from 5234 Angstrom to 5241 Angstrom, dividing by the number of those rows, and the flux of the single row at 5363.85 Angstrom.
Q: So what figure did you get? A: 80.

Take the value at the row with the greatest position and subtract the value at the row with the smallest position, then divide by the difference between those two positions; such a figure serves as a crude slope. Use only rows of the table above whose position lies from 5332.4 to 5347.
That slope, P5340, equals -0.78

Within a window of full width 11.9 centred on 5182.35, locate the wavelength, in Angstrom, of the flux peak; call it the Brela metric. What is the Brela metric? 5187.72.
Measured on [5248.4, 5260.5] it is 5258.68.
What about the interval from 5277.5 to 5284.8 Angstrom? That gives 5284.17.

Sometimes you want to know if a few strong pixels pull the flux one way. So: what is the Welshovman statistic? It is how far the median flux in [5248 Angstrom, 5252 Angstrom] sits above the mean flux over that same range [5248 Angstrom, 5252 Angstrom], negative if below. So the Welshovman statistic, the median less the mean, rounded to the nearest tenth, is -0.3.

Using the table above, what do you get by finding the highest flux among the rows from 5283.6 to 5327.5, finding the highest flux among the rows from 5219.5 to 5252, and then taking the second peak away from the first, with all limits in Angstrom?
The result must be 5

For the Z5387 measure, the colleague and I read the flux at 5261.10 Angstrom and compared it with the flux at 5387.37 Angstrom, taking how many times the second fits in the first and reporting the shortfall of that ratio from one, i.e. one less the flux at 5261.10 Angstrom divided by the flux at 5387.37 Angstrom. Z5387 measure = 0.10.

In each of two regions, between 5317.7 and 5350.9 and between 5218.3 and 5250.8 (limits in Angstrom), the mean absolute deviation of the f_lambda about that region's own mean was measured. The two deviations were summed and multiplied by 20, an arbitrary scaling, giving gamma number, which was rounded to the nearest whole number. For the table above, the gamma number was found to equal 213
